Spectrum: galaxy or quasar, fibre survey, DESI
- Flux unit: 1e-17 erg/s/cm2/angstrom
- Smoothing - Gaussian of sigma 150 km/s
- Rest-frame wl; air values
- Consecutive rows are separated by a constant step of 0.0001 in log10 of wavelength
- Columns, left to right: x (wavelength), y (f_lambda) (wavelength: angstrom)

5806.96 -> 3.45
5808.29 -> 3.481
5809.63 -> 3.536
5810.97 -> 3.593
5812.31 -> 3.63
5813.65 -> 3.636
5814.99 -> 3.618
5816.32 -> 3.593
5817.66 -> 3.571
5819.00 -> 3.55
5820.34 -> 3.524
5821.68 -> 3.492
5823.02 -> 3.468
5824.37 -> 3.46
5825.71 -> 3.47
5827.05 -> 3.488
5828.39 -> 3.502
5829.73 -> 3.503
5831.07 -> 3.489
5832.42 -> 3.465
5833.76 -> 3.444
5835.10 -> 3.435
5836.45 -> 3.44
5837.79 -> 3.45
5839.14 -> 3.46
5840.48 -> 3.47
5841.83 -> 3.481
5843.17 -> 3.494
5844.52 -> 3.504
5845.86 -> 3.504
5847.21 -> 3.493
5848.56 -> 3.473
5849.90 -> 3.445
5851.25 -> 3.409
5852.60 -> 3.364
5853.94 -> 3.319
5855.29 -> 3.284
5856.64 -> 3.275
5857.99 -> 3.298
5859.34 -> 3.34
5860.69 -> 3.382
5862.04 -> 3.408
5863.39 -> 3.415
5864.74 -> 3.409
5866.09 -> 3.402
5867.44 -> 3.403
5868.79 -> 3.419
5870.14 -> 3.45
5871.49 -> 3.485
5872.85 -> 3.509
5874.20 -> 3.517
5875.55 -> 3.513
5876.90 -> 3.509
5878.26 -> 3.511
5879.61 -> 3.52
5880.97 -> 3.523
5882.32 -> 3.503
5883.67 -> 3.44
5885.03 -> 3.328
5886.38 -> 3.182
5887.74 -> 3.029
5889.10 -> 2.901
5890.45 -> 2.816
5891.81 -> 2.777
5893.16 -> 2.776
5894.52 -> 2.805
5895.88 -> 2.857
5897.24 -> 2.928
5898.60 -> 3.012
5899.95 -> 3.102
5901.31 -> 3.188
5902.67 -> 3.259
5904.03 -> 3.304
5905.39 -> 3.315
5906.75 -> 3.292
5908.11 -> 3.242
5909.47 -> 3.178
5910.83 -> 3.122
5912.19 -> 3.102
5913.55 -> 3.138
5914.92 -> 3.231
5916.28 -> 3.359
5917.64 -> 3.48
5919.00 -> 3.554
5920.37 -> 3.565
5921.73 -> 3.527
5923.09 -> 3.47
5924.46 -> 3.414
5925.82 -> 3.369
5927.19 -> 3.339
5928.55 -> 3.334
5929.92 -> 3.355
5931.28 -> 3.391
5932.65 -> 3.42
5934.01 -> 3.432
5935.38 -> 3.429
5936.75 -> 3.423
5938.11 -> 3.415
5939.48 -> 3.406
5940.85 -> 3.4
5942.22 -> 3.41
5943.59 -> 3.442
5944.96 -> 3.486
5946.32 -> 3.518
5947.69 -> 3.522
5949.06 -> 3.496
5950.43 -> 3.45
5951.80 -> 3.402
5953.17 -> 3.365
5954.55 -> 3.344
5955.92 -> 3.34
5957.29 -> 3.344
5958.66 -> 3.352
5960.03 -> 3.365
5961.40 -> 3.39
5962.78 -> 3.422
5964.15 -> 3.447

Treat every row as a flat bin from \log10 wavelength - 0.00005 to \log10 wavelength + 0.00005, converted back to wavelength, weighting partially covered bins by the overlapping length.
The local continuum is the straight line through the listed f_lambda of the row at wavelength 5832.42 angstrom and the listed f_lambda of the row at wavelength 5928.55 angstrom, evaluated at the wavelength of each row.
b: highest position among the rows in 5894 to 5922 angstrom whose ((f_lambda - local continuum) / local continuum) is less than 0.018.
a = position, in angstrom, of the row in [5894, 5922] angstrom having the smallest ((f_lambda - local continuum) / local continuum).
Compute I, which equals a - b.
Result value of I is -21.8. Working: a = 5894.52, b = 5916.28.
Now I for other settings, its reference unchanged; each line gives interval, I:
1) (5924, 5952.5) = -1.4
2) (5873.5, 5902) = -9.5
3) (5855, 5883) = -13.5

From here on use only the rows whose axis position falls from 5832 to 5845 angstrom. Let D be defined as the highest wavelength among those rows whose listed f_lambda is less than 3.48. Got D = 5840.48 angstrom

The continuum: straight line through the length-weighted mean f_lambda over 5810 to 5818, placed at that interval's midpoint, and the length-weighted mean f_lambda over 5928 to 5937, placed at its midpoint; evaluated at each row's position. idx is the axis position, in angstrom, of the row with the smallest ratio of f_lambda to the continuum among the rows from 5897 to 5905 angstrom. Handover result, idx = 5897.24 angstrom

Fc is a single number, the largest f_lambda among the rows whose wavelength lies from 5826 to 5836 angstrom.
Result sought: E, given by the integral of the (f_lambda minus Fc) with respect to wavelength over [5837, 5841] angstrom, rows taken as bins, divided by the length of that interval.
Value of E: -0.04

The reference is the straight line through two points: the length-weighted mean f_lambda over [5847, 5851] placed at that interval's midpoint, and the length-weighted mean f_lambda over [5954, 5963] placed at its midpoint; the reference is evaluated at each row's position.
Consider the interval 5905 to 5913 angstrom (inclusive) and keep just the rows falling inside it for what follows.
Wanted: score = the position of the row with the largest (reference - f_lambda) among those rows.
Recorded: 5912.19 angstrom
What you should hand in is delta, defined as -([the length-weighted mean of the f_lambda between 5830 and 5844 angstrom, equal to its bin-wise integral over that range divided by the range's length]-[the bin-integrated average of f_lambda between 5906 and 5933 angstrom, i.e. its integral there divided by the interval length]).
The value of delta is -0.1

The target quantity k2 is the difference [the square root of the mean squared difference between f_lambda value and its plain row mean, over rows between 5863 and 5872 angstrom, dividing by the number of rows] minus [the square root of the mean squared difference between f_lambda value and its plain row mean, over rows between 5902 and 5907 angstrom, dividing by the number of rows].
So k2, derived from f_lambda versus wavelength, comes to 0.01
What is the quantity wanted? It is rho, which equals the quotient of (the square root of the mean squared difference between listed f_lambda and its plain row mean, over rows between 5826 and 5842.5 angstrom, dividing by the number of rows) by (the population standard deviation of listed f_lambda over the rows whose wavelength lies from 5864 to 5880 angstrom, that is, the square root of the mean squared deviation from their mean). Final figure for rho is 0.5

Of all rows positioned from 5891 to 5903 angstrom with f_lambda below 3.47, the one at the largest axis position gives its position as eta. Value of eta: 5902.67 angstrom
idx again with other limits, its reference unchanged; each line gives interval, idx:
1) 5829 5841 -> 5835.10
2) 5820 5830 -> 5824.37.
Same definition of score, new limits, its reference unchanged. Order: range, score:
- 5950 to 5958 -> 5955.92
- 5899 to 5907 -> 5899.95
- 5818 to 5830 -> 5824.37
